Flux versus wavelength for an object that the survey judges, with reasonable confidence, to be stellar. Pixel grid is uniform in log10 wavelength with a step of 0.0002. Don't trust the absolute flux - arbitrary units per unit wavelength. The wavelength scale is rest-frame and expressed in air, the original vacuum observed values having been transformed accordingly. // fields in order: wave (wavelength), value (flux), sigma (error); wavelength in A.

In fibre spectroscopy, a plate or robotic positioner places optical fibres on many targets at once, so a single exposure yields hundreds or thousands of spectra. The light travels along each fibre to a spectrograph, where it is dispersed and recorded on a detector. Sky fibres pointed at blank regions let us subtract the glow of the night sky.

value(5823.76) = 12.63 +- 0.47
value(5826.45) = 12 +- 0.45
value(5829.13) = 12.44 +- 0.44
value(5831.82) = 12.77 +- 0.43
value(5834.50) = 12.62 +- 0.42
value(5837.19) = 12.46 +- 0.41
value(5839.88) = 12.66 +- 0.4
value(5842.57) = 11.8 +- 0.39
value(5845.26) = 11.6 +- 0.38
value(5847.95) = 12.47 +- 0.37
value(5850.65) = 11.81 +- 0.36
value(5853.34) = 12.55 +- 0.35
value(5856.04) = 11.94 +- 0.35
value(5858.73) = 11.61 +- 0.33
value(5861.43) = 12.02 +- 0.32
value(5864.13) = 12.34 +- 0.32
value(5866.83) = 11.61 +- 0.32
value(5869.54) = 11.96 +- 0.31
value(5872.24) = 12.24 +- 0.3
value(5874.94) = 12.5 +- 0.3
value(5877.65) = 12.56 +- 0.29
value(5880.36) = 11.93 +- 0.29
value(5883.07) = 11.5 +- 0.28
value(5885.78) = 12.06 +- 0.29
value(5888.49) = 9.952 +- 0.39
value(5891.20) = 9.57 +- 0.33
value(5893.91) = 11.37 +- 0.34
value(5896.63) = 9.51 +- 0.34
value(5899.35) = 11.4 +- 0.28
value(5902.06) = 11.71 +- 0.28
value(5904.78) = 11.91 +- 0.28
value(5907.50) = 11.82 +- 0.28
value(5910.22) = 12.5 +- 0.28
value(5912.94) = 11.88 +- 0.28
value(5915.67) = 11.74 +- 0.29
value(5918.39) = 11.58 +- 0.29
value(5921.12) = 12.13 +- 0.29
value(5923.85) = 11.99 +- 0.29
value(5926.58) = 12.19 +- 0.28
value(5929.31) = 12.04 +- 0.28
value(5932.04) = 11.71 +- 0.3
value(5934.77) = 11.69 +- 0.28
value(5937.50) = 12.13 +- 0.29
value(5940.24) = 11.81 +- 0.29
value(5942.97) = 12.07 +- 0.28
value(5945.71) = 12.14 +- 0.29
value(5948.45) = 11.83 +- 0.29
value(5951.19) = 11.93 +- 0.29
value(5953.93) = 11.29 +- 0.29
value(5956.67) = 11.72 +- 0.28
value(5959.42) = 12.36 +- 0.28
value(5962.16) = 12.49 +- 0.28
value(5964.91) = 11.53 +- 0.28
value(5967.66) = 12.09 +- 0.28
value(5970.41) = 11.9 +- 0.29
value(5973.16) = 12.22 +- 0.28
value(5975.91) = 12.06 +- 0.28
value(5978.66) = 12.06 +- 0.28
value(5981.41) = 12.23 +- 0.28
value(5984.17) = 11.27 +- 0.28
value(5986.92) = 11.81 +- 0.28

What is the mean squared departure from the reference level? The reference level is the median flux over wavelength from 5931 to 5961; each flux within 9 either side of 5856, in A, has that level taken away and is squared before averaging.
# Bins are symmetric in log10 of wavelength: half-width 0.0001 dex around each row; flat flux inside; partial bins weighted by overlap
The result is 0.18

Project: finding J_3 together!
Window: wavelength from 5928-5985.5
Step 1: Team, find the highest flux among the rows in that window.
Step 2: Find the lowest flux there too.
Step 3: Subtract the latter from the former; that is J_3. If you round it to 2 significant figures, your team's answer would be 1.2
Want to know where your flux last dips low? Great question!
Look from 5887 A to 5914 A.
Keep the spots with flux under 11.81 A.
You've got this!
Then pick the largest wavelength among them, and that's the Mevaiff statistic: 5902.06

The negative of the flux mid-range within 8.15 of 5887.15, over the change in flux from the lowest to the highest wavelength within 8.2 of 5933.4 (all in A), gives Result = 28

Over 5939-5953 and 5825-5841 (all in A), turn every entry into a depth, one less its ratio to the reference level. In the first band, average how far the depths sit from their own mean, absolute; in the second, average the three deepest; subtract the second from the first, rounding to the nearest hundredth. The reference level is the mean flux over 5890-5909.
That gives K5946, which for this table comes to 0.12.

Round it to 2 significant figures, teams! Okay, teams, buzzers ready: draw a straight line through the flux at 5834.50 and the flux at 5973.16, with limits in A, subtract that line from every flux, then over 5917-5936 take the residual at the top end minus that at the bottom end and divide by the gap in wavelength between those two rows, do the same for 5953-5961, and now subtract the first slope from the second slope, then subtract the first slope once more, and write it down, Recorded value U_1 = 0.18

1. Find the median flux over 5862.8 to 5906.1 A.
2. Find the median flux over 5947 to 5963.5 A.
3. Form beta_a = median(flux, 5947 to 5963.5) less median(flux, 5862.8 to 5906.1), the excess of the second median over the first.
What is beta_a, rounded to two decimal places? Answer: 0.07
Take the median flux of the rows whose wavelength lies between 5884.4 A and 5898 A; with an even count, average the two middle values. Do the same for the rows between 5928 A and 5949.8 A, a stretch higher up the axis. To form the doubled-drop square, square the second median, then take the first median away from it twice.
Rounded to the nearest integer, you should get 123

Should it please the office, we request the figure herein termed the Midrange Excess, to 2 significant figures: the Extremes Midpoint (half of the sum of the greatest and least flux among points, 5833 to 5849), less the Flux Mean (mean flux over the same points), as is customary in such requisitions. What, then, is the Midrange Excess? -0.14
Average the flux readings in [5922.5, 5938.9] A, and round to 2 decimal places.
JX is 11.96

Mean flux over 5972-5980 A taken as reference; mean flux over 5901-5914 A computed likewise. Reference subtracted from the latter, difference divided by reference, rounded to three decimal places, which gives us -0.012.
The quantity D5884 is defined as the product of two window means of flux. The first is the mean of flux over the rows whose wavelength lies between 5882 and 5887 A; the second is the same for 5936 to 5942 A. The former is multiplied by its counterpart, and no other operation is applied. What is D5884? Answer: 141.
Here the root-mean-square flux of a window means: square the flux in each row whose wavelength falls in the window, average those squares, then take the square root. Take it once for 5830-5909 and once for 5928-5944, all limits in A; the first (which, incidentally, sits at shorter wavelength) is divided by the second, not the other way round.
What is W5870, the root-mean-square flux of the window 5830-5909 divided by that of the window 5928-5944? 0.993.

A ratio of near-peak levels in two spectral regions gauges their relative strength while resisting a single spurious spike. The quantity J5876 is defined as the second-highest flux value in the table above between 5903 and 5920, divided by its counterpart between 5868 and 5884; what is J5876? 0.95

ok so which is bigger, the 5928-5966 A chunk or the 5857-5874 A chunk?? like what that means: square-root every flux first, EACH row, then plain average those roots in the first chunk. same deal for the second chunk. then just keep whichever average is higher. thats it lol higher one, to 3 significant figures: 3.46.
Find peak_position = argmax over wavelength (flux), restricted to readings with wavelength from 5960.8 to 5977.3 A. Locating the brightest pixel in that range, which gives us 5962.16 A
